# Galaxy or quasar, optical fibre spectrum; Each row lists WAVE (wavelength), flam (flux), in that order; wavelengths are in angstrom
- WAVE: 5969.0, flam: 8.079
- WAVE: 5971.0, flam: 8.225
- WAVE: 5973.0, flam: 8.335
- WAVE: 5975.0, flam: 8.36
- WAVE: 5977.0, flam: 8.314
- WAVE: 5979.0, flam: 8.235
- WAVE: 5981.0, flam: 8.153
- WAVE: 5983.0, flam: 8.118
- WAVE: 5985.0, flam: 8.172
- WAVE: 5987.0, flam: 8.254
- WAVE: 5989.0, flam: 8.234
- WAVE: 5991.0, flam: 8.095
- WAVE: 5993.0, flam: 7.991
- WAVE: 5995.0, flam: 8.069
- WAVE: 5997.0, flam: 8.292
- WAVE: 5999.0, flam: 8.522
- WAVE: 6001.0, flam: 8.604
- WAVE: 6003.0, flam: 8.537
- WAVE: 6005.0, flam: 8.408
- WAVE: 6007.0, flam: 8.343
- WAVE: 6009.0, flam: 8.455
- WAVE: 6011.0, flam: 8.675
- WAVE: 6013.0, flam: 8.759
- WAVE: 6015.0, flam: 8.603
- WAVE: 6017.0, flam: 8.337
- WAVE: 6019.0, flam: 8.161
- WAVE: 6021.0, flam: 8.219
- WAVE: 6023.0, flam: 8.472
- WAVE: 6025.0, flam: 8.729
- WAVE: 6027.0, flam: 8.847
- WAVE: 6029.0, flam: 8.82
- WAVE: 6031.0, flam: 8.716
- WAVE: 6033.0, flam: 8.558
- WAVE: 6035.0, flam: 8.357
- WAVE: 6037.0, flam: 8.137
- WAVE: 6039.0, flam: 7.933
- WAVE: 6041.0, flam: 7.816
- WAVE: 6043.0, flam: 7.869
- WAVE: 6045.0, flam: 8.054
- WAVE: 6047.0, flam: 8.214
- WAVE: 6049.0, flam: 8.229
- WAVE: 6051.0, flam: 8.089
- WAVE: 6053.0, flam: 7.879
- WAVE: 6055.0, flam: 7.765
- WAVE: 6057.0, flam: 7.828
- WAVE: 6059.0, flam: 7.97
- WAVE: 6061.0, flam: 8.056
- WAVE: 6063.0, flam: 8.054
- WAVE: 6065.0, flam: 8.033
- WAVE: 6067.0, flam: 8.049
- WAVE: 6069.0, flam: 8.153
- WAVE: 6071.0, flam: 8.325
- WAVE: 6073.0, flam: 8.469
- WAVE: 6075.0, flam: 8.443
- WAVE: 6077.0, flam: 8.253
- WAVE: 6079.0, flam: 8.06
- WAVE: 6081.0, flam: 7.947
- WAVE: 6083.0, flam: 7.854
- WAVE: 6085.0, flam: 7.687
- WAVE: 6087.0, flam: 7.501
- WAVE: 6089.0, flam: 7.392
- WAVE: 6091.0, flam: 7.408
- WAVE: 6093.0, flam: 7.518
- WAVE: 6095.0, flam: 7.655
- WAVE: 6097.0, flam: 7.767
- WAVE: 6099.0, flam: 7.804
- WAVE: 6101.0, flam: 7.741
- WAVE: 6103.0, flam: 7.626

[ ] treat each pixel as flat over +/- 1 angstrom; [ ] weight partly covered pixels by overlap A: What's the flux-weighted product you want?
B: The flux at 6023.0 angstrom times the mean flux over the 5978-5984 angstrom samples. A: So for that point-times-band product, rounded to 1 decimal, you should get 69.2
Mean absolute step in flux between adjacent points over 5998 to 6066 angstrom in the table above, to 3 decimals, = 0.129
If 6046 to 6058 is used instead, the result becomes 0.108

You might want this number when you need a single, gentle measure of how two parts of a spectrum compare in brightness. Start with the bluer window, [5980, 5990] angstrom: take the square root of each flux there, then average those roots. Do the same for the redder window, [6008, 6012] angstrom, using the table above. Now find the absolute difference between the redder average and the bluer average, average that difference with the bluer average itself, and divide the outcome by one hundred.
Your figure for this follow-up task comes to 0.0146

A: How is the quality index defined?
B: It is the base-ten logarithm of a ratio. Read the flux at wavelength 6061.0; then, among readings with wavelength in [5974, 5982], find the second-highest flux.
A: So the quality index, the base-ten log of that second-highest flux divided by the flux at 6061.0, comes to 0.014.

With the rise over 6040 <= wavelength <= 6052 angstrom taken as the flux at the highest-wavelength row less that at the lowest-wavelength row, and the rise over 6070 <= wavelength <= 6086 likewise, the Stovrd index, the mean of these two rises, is -0.18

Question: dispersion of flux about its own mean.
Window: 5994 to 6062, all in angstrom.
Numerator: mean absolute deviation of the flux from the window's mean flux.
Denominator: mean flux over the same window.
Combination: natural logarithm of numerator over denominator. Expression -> -3.4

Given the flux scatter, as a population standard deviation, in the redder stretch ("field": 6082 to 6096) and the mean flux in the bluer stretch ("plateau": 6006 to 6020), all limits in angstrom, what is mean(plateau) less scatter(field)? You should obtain 8.32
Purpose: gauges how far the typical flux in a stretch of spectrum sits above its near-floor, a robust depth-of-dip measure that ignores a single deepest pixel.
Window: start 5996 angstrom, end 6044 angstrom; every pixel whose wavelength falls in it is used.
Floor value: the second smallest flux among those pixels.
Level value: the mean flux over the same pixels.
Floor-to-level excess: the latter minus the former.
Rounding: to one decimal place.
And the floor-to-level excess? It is 0.6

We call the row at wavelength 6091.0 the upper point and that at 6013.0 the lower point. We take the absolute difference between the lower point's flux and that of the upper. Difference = 1.4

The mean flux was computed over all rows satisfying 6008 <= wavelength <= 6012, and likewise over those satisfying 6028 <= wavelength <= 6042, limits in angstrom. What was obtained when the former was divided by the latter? 1.03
